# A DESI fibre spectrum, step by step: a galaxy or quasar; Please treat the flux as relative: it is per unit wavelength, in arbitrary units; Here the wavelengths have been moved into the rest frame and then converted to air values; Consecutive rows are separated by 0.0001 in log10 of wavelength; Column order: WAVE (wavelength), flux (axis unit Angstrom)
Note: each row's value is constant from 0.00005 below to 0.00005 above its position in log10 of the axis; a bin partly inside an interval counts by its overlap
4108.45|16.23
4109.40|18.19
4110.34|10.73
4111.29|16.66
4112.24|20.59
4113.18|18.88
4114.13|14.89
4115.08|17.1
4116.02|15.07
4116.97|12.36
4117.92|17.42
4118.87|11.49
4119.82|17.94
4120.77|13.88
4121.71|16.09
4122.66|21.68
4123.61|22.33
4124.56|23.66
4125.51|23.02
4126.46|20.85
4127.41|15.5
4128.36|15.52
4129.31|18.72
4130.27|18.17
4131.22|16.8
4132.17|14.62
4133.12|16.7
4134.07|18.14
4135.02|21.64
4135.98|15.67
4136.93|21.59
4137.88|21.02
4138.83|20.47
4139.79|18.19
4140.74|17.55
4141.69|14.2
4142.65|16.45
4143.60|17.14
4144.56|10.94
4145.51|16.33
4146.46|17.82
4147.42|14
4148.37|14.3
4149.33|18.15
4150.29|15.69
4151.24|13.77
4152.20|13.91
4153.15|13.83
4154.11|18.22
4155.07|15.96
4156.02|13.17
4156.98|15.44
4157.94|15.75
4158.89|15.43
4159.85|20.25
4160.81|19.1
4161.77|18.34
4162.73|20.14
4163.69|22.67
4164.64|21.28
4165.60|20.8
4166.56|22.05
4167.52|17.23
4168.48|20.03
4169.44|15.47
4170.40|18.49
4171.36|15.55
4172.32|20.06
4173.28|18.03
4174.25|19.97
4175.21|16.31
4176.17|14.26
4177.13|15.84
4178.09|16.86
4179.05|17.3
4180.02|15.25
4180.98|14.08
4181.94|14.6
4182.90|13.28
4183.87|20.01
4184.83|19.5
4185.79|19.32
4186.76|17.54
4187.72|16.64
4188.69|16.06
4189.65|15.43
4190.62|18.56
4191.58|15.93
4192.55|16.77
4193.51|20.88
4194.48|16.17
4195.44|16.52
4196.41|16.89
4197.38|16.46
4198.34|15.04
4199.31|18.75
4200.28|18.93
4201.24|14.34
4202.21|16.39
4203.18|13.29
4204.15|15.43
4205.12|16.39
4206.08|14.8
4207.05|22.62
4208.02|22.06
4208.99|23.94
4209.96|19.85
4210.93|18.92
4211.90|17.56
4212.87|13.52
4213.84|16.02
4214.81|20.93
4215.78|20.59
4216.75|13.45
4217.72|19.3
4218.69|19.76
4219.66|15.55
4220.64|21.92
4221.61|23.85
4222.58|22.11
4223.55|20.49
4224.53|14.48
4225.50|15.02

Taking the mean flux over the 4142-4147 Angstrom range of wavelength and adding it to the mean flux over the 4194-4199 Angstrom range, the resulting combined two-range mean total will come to 32.0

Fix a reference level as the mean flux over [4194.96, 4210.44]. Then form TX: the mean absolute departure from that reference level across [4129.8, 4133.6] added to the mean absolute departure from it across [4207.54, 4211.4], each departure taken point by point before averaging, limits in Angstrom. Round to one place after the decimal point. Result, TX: 4.9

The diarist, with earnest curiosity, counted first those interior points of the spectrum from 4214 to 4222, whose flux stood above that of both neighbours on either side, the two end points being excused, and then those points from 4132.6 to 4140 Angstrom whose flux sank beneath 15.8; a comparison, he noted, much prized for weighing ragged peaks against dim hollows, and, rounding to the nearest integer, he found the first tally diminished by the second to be 0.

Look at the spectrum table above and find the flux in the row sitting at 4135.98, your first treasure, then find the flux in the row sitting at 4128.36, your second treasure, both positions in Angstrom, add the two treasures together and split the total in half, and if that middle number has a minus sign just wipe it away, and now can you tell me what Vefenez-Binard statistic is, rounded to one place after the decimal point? 15.6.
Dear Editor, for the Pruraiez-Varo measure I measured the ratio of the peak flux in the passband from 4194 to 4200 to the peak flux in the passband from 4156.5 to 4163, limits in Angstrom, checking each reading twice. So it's 0.93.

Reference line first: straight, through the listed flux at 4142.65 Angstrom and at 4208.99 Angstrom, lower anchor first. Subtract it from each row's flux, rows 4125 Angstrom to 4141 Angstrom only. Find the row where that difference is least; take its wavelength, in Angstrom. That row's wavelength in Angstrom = 4132.17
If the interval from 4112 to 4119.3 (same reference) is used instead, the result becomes 4118.87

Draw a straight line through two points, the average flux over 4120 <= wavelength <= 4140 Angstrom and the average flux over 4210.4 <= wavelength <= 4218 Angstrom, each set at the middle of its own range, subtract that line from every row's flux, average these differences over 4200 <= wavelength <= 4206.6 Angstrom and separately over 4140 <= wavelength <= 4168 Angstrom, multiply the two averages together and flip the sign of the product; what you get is -3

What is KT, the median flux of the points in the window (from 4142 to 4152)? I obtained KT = 16.0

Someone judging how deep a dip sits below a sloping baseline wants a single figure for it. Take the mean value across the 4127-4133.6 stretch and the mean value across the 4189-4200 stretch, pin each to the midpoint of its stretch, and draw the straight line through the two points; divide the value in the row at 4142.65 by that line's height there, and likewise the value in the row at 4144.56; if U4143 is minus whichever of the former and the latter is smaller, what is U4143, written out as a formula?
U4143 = -0.66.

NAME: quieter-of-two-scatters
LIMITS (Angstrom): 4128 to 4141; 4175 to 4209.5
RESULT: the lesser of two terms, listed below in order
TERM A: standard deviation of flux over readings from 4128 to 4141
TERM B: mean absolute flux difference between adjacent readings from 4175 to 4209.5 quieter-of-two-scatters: 1.94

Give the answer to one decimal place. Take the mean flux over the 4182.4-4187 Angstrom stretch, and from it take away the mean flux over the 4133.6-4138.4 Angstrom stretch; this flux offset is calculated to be -1.7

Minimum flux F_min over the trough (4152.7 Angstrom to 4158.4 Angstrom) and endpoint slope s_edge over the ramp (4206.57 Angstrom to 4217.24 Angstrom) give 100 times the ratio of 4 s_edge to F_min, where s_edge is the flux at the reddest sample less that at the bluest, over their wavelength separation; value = -29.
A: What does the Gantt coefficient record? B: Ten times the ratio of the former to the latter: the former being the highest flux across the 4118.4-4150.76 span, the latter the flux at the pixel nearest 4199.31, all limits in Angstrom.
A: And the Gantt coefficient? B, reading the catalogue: 12.6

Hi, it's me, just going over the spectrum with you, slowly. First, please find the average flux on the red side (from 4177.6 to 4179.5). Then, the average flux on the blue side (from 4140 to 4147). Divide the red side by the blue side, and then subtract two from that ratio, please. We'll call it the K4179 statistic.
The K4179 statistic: -0.92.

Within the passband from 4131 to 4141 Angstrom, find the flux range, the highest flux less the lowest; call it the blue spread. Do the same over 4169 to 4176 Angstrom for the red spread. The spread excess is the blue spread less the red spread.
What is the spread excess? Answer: 2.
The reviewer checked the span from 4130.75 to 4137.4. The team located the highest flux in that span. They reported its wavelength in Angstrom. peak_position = 4135.02 Angstrom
